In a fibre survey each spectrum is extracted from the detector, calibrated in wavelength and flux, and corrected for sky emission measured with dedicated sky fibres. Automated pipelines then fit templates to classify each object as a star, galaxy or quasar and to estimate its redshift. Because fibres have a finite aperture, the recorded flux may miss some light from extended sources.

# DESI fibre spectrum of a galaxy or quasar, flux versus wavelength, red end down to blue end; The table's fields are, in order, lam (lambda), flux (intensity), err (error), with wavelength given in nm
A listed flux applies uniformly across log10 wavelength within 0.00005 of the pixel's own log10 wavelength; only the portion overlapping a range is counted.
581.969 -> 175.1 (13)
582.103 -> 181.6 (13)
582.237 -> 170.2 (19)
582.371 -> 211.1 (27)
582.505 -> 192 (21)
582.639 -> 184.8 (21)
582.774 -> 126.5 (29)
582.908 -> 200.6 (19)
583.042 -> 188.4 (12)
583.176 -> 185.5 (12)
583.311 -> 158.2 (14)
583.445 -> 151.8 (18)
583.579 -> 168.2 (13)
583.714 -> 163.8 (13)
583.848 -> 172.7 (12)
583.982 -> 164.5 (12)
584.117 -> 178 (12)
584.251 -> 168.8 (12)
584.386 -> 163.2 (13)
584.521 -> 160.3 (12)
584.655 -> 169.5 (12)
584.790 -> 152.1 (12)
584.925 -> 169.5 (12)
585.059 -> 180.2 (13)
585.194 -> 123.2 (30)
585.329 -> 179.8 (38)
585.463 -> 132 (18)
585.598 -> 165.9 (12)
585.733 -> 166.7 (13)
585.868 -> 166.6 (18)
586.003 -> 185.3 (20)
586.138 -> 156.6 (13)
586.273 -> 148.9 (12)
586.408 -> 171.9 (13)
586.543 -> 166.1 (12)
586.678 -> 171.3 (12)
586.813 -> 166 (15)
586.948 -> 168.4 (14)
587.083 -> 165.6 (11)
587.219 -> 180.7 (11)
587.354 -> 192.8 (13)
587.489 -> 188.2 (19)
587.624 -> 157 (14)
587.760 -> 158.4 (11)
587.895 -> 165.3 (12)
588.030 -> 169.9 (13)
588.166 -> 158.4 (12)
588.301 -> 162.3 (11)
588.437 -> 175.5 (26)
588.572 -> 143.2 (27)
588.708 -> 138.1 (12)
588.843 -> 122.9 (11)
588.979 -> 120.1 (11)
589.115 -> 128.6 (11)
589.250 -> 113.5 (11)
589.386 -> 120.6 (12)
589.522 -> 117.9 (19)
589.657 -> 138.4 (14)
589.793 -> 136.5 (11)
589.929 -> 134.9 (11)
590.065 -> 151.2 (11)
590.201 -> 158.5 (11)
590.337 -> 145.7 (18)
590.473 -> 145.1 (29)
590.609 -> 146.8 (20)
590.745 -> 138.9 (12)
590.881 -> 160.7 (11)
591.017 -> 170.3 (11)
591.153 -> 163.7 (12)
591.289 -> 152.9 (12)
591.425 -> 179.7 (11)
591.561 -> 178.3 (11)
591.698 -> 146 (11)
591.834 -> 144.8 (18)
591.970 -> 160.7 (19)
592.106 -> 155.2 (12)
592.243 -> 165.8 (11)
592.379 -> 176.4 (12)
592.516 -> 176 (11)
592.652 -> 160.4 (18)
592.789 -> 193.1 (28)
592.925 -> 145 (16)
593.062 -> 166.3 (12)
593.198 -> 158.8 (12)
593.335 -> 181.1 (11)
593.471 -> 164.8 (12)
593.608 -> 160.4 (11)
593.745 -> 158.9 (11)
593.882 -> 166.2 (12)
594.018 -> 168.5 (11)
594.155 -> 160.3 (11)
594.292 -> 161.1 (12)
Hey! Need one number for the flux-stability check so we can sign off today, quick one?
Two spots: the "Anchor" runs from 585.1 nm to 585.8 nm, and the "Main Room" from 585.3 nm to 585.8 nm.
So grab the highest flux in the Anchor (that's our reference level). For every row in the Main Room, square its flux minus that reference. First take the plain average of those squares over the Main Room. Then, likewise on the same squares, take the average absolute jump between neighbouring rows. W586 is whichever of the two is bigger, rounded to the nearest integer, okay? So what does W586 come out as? 1466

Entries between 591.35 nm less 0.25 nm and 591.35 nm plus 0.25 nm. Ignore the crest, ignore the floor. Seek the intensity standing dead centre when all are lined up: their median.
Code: 171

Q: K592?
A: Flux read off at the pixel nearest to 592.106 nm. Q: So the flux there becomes 155.2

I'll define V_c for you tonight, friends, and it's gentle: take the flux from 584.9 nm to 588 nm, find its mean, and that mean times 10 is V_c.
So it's 1664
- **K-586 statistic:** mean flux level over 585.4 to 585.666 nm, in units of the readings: 149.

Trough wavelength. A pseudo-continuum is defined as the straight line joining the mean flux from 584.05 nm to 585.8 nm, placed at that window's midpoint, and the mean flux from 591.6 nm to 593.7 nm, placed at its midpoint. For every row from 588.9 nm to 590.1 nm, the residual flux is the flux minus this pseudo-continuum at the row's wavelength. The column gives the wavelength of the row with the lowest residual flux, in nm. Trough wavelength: 589.250 nm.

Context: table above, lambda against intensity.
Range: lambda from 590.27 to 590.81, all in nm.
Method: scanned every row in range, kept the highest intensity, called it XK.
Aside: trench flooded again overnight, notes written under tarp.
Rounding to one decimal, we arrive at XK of 146.8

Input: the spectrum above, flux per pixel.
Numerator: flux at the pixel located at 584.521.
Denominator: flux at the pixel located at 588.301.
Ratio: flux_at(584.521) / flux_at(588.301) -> 0.99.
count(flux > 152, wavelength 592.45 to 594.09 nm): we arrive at 11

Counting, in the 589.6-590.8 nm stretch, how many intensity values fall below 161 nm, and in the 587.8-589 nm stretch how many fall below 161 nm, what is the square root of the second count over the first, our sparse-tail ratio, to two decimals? 0.75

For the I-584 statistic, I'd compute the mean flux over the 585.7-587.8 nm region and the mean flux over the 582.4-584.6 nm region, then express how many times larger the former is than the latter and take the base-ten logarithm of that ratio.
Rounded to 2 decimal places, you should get 0.00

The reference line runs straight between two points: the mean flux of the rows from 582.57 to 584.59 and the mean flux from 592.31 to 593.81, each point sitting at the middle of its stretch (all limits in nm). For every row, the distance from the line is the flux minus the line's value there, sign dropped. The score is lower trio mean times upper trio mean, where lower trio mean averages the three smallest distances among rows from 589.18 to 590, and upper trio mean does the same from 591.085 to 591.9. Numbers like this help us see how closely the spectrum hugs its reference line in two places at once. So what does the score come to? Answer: 279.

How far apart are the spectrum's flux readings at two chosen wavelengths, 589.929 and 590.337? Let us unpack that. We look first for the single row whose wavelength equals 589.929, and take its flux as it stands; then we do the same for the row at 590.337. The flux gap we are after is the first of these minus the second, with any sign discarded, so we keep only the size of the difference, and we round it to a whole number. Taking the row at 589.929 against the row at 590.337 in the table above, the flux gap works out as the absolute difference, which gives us 11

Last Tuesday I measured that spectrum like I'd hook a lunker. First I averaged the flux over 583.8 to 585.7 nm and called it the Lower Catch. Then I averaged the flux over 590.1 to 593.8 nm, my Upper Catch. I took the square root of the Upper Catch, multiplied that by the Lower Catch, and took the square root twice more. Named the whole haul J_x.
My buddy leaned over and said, 6.74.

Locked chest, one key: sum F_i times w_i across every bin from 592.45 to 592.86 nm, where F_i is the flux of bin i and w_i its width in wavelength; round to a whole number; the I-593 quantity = 72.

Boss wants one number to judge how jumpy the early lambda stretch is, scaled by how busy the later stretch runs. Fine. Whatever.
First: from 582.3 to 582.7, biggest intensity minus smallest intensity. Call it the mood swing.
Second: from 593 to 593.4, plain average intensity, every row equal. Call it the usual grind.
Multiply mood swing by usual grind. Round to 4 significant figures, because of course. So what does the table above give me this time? 4438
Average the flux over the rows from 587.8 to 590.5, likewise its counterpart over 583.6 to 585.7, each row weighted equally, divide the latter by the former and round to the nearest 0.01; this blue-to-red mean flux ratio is 1.14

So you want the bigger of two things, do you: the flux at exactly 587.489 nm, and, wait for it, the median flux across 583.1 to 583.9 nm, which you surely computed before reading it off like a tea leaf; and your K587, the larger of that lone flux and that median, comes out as 188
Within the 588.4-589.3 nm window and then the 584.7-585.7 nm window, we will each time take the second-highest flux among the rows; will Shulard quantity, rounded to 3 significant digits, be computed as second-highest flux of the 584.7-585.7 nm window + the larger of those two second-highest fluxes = 360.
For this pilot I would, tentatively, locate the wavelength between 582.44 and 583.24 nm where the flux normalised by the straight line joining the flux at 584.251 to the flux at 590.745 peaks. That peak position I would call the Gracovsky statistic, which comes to 582.908 nm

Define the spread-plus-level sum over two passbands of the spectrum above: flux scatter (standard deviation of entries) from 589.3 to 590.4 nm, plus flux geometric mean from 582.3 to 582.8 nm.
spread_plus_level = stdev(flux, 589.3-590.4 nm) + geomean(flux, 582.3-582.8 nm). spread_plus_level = 189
